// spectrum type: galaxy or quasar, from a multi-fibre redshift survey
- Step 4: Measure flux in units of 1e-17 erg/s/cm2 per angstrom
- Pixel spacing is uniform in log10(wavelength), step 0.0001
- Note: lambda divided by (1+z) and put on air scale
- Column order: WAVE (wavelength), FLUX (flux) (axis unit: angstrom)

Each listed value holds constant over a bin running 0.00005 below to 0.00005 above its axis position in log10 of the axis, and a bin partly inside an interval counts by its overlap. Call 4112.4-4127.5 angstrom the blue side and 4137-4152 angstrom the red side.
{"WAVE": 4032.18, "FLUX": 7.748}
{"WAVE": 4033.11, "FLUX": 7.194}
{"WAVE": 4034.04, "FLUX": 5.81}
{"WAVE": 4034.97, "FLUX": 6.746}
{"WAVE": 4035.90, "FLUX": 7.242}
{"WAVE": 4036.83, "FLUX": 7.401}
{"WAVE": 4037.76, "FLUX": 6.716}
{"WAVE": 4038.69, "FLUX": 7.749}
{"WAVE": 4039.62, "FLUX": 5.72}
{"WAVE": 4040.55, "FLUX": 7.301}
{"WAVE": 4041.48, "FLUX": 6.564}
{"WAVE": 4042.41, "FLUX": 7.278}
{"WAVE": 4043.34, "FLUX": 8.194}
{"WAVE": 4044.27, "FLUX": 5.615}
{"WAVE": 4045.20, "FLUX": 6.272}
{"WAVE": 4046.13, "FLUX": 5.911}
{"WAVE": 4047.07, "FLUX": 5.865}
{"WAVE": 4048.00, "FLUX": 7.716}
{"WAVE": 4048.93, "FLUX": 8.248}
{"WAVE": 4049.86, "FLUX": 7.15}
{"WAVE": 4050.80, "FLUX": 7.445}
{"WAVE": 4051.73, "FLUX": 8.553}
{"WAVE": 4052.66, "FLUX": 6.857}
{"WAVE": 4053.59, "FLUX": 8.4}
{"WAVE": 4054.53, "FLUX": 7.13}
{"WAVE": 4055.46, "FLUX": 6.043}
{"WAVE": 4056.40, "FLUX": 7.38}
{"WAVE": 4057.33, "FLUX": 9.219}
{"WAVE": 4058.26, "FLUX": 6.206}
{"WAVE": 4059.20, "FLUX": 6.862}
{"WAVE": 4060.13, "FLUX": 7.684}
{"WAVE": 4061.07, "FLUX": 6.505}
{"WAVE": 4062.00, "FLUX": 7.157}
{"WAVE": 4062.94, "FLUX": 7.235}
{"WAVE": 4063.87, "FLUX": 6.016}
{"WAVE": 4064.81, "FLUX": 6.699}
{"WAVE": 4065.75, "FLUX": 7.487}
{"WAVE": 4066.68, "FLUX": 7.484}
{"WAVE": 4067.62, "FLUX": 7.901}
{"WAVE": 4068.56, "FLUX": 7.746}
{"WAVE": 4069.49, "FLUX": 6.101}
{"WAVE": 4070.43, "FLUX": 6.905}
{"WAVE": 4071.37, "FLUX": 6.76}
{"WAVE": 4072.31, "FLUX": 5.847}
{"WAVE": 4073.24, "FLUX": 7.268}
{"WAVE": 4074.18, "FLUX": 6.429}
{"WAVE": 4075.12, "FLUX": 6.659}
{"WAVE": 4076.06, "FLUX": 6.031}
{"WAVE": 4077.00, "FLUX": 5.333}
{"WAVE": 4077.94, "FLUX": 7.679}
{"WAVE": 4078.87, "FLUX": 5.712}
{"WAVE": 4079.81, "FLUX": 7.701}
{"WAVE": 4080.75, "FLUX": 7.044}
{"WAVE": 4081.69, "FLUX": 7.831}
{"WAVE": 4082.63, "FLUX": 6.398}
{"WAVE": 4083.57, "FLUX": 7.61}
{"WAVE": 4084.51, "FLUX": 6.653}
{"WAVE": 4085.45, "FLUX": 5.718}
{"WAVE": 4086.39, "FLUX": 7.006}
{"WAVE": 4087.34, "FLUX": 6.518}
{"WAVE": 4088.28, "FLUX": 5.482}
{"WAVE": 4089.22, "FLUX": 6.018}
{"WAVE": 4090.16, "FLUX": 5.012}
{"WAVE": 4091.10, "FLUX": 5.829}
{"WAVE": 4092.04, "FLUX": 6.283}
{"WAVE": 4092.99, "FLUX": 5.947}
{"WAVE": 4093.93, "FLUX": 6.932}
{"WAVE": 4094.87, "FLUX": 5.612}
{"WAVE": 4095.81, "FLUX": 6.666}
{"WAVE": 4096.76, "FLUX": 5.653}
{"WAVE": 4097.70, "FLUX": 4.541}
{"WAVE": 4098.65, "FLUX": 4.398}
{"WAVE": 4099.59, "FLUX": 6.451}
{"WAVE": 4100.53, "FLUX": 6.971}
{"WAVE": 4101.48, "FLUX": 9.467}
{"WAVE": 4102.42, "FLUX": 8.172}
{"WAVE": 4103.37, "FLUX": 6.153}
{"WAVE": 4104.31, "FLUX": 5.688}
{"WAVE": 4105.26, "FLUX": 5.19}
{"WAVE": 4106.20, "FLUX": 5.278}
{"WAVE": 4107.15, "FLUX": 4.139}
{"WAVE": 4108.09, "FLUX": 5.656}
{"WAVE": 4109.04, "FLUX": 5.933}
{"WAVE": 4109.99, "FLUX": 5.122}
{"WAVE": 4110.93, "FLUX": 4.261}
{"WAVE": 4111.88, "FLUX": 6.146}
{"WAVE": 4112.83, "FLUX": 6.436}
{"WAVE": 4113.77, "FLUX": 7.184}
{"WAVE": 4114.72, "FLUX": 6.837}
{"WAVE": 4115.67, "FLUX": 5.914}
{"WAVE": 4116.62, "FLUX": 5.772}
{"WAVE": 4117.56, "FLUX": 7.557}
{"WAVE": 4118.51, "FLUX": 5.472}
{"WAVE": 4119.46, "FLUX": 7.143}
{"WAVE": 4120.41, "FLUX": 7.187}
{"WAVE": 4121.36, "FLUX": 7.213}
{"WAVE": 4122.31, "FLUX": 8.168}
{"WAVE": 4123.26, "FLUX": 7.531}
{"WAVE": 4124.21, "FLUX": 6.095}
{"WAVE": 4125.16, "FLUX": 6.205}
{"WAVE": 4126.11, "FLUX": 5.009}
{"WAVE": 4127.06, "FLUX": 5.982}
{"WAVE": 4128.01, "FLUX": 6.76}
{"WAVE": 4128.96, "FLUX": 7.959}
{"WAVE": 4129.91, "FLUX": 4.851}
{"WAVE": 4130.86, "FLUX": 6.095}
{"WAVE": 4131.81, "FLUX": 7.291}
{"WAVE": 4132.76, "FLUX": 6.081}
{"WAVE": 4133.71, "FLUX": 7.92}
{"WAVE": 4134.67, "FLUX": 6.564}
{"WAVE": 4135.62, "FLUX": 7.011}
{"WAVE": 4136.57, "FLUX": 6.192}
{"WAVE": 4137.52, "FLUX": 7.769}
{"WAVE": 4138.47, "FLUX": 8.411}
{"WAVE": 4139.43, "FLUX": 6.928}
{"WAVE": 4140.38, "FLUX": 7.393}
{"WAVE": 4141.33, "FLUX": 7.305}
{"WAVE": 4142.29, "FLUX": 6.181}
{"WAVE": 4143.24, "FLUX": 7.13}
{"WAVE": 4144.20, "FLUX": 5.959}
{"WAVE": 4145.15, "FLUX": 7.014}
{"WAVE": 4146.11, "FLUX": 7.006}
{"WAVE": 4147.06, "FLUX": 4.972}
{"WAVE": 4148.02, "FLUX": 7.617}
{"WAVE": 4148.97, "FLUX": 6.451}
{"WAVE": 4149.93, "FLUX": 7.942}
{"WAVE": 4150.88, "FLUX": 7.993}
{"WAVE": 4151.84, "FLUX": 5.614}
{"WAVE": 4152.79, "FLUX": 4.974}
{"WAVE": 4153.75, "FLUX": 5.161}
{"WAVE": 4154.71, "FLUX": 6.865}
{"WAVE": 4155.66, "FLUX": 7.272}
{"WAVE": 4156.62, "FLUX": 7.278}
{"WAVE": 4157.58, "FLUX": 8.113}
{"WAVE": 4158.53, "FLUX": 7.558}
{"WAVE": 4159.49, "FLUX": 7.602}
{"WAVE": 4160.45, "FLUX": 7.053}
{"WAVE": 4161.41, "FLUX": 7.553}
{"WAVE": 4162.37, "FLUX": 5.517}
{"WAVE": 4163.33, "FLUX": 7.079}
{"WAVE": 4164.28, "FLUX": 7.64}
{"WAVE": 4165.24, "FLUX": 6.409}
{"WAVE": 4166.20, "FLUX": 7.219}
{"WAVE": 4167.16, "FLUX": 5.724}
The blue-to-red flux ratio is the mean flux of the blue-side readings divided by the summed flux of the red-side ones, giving 0.059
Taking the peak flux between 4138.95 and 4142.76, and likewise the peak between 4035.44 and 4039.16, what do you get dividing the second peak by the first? 1.05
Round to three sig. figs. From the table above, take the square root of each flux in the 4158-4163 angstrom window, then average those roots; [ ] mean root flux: 2.65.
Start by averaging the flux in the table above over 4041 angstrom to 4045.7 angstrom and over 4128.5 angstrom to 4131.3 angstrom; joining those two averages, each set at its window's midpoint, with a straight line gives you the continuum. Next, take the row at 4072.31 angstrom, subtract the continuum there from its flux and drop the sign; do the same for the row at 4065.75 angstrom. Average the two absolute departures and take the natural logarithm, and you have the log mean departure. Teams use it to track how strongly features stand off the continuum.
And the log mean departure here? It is -0.22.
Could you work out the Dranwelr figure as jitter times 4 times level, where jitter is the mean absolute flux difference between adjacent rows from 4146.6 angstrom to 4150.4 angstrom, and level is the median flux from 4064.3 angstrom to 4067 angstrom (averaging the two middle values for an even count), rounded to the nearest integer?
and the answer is 53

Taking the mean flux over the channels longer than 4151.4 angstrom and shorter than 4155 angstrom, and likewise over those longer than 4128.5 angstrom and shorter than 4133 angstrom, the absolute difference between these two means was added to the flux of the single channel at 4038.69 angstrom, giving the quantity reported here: 8.6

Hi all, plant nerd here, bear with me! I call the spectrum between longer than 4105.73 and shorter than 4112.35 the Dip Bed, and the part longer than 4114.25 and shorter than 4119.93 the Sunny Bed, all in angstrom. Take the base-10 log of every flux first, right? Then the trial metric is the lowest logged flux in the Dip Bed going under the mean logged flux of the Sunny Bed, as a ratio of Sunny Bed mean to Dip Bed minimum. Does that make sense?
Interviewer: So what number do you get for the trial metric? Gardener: 1.31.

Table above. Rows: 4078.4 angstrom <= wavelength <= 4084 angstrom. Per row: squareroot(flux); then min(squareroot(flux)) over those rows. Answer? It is 2.39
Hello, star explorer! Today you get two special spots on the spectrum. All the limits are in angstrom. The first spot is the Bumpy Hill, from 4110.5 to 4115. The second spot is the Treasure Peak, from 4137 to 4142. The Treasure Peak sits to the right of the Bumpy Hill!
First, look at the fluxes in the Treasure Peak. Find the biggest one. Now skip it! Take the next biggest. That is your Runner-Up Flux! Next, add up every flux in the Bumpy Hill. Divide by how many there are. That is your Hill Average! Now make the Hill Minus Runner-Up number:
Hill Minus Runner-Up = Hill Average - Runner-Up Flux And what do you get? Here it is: -1.6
